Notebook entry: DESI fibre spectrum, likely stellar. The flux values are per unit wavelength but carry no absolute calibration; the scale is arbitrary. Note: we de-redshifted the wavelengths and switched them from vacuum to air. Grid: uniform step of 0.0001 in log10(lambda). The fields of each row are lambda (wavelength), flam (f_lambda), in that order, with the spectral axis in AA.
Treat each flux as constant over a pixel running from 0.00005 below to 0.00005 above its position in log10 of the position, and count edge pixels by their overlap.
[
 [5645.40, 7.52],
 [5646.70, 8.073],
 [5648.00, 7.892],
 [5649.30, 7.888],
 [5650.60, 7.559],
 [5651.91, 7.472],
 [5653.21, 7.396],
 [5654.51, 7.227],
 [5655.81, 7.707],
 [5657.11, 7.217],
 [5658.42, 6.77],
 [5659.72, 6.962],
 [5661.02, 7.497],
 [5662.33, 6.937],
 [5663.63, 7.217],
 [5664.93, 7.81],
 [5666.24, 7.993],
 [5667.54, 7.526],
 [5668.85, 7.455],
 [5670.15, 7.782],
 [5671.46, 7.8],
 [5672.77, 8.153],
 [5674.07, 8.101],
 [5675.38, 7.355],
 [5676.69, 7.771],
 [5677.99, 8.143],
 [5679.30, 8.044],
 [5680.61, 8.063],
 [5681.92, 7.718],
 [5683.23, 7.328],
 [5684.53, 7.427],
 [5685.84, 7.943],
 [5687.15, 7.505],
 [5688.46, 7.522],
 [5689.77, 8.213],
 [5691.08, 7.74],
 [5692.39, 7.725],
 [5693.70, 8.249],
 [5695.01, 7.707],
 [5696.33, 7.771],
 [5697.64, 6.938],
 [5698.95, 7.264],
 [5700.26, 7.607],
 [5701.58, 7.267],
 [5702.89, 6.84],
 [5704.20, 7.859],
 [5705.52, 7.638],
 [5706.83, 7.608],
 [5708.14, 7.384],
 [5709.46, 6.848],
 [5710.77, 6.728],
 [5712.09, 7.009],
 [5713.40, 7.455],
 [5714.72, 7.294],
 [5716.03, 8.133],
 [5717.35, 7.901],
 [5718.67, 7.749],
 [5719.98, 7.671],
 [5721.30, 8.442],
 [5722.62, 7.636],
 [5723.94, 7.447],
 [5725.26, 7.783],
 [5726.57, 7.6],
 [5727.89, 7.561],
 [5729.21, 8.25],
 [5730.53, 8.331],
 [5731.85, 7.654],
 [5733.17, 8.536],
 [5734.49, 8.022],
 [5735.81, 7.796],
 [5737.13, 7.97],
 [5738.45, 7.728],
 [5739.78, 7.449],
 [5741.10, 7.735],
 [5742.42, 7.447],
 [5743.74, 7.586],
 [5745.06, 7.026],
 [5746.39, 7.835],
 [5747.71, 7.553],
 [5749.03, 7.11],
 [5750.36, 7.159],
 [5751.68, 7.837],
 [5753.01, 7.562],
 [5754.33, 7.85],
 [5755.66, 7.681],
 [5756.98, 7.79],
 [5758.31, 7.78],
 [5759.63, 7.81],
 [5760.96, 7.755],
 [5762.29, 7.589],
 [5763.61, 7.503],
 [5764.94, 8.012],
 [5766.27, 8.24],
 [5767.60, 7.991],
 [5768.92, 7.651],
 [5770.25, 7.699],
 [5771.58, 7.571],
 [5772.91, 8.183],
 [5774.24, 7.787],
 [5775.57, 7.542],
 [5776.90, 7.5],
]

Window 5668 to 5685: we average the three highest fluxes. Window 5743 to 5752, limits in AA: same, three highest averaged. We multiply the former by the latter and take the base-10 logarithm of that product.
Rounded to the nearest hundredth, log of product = 1.80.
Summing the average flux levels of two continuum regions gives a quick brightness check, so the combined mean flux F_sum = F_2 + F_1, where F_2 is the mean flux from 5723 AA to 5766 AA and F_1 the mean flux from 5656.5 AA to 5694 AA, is 15.4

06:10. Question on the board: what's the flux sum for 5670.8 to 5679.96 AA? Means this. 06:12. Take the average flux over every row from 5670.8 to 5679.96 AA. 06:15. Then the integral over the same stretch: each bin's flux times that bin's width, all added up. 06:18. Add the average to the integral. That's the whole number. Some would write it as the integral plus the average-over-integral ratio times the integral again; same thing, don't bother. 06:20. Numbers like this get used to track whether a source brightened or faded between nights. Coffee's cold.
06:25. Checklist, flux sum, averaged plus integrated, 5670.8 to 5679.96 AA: 80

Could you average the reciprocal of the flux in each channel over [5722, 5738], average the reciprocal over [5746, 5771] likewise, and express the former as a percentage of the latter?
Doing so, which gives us 98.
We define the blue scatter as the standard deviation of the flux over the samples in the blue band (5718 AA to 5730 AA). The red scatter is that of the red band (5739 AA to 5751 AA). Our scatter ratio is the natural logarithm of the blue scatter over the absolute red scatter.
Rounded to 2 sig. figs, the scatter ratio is 0.16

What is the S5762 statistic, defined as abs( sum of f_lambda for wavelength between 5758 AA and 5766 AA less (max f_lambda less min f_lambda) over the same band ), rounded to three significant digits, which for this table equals 45.9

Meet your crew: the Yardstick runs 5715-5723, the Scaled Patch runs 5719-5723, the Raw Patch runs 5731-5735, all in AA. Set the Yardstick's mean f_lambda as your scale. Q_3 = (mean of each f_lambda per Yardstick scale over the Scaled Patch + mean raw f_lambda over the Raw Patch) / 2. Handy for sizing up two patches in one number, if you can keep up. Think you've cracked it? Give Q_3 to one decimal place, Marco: 4.5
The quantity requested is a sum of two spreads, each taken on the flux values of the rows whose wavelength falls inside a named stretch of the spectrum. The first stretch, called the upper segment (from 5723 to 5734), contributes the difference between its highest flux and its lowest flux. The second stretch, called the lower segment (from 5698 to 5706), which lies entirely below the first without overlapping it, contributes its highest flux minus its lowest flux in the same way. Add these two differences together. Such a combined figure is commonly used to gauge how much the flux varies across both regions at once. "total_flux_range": 2.1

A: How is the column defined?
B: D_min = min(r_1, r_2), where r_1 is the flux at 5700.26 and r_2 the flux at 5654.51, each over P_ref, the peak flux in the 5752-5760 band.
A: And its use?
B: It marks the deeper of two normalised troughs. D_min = 0.92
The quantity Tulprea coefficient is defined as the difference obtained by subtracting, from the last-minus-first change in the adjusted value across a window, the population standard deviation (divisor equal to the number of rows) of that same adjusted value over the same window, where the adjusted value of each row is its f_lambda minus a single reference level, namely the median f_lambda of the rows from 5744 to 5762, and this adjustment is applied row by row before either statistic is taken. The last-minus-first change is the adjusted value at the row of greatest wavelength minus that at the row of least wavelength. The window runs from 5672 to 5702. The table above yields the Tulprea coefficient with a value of -1.2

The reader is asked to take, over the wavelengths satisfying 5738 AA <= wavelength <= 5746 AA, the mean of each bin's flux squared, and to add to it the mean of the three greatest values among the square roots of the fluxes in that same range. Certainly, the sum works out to 59.0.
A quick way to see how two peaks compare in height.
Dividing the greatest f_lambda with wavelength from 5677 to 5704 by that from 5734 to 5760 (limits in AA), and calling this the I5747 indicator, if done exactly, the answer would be 1.03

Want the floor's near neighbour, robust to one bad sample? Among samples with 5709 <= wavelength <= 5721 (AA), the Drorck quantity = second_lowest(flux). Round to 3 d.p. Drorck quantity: 6.848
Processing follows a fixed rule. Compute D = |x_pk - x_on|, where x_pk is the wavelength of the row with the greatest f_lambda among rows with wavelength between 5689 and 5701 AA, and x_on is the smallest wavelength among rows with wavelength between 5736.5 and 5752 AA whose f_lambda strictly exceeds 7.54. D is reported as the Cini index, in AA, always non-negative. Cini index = 43.4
